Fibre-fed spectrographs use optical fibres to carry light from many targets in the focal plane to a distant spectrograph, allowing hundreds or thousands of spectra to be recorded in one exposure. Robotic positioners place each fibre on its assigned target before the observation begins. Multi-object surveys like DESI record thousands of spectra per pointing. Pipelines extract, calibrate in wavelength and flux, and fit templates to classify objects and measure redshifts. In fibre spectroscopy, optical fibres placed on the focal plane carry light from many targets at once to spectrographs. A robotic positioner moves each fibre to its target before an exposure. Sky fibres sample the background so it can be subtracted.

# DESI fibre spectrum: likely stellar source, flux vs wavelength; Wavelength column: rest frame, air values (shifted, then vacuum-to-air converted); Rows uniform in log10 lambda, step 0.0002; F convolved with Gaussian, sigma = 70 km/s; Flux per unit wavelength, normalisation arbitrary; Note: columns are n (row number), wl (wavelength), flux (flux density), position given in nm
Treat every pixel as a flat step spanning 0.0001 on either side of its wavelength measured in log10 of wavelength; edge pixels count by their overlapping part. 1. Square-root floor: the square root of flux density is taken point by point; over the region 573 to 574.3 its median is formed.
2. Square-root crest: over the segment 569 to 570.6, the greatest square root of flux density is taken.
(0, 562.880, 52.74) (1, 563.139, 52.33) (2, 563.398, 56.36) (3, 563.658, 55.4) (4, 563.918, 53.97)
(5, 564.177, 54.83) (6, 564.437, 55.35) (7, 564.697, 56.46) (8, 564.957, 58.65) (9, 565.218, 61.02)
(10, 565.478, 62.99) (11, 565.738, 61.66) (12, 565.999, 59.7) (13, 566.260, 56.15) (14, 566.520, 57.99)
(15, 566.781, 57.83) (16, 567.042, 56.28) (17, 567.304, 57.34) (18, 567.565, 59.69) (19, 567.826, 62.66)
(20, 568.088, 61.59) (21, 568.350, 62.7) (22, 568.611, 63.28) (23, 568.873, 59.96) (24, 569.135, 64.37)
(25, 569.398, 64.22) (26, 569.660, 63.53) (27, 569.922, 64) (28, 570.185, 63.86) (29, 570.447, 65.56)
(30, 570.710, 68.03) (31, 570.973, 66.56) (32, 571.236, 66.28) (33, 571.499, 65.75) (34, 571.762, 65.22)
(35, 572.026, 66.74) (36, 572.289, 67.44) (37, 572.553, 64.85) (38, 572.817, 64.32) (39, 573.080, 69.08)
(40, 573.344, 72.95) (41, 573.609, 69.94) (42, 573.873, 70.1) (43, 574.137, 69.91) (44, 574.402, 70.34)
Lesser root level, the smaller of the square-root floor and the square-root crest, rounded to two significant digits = 8.1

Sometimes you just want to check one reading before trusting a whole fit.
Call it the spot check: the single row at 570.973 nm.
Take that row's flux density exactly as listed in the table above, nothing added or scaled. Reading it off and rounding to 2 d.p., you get 66.56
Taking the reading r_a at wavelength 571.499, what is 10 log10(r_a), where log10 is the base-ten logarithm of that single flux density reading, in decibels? 18.2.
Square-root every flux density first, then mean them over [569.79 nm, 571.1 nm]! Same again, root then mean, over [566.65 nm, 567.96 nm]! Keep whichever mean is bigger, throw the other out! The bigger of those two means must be 8.10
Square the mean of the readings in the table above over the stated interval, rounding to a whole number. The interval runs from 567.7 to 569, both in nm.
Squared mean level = 3849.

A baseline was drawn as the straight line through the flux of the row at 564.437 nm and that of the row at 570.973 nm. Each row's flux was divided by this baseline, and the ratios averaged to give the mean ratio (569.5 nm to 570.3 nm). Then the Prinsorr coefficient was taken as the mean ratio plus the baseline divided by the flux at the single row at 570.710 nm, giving 1.96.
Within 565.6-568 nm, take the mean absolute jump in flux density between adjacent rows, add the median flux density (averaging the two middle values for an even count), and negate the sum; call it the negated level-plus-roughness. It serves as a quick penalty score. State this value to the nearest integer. -60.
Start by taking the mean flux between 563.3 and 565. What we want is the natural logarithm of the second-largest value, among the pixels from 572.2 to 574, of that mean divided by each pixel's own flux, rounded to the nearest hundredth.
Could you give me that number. -0.15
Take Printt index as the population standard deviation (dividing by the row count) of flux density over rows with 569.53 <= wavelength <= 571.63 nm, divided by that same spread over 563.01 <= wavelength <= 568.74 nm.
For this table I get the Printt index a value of 0.5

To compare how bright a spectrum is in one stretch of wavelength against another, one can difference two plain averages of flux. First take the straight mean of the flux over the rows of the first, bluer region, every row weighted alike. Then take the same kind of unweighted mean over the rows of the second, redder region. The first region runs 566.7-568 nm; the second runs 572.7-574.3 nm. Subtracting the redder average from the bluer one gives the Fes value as -11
